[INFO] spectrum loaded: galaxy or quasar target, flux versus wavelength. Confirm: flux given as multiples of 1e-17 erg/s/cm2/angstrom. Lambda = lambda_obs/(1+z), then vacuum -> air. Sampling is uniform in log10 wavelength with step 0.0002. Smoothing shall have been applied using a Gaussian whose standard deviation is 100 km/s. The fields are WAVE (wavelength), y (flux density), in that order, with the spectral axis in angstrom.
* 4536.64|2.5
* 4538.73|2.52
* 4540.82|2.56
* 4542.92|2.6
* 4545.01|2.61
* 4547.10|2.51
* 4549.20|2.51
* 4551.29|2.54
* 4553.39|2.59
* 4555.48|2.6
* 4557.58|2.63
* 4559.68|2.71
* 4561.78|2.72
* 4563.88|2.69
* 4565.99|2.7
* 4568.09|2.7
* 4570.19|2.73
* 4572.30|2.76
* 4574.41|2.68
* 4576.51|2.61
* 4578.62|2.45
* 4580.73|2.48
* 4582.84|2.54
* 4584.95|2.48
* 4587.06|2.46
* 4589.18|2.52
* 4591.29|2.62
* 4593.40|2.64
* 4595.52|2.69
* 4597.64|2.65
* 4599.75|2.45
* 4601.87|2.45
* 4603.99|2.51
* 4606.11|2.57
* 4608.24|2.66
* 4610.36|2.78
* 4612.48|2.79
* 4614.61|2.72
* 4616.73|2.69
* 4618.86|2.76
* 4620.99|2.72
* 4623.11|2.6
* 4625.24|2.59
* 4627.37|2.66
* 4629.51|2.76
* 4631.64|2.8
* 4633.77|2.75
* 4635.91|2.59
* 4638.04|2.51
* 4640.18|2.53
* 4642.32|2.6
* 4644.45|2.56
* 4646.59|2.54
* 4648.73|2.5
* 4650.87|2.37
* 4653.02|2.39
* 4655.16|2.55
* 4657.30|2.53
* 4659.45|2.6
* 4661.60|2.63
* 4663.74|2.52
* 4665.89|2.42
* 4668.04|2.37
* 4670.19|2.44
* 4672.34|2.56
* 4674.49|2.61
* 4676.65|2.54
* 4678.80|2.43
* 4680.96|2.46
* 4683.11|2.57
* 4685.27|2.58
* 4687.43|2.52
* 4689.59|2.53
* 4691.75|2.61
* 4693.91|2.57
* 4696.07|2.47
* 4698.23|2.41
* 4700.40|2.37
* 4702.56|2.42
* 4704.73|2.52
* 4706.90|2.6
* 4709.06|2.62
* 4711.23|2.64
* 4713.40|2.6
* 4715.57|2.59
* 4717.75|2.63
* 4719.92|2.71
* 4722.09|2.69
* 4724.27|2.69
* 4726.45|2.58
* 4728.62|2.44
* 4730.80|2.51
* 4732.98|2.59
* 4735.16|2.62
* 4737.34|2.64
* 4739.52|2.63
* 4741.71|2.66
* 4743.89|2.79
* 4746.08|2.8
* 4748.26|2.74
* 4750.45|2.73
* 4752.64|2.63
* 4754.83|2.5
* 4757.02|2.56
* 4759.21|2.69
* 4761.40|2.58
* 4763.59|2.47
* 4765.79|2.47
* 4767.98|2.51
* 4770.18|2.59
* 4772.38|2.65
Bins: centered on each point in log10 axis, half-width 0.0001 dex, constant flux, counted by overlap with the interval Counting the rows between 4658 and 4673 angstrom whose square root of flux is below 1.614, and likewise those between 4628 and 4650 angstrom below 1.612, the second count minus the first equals 0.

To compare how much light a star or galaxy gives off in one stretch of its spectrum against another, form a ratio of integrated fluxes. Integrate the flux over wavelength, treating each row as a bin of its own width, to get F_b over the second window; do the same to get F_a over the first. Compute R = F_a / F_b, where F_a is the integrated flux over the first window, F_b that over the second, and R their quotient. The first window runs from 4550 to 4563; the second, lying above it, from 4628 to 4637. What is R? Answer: 1.4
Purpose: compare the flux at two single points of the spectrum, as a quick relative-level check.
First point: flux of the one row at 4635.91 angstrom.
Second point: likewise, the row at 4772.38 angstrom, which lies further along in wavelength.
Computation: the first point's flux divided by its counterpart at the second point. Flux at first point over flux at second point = 0.98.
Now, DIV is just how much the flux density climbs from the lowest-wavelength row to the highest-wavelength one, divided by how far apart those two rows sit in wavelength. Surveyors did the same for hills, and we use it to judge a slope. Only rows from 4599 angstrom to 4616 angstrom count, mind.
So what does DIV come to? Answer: 0.018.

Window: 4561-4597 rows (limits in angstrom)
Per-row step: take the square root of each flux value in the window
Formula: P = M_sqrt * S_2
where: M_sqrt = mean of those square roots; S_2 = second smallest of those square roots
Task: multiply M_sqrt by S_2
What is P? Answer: 2.54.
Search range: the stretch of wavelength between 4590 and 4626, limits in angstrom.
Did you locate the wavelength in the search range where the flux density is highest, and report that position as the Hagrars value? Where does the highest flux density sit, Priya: 4612.48 angstrom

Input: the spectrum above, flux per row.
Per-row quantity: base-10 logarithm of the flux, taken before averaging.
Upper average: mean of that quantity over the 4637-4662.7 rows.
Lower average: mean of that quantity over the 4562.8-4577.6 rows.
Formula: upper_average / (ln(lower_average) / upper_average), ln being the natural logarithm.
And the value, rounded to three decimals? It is -0.192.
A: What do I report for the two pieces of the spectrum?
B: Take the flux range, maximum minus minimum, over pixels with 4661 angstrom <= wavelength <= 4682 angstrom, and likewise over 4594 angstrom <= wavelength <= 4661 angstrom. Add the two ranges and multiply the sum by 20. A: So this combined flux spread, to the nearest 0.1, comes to 13.8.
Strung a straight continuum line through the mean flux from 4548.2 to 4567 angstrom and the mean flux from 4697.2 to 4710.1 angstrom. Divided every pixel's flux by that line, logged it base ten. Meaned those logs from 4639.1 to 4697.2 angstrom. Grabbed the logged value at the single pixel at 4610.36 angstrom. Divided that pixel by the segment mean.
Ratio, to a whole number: -26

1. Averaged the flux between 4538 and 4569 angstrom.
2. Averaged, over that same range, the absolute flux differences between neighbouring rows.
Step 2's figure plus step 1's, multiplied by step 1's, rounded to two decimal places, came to 6.91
